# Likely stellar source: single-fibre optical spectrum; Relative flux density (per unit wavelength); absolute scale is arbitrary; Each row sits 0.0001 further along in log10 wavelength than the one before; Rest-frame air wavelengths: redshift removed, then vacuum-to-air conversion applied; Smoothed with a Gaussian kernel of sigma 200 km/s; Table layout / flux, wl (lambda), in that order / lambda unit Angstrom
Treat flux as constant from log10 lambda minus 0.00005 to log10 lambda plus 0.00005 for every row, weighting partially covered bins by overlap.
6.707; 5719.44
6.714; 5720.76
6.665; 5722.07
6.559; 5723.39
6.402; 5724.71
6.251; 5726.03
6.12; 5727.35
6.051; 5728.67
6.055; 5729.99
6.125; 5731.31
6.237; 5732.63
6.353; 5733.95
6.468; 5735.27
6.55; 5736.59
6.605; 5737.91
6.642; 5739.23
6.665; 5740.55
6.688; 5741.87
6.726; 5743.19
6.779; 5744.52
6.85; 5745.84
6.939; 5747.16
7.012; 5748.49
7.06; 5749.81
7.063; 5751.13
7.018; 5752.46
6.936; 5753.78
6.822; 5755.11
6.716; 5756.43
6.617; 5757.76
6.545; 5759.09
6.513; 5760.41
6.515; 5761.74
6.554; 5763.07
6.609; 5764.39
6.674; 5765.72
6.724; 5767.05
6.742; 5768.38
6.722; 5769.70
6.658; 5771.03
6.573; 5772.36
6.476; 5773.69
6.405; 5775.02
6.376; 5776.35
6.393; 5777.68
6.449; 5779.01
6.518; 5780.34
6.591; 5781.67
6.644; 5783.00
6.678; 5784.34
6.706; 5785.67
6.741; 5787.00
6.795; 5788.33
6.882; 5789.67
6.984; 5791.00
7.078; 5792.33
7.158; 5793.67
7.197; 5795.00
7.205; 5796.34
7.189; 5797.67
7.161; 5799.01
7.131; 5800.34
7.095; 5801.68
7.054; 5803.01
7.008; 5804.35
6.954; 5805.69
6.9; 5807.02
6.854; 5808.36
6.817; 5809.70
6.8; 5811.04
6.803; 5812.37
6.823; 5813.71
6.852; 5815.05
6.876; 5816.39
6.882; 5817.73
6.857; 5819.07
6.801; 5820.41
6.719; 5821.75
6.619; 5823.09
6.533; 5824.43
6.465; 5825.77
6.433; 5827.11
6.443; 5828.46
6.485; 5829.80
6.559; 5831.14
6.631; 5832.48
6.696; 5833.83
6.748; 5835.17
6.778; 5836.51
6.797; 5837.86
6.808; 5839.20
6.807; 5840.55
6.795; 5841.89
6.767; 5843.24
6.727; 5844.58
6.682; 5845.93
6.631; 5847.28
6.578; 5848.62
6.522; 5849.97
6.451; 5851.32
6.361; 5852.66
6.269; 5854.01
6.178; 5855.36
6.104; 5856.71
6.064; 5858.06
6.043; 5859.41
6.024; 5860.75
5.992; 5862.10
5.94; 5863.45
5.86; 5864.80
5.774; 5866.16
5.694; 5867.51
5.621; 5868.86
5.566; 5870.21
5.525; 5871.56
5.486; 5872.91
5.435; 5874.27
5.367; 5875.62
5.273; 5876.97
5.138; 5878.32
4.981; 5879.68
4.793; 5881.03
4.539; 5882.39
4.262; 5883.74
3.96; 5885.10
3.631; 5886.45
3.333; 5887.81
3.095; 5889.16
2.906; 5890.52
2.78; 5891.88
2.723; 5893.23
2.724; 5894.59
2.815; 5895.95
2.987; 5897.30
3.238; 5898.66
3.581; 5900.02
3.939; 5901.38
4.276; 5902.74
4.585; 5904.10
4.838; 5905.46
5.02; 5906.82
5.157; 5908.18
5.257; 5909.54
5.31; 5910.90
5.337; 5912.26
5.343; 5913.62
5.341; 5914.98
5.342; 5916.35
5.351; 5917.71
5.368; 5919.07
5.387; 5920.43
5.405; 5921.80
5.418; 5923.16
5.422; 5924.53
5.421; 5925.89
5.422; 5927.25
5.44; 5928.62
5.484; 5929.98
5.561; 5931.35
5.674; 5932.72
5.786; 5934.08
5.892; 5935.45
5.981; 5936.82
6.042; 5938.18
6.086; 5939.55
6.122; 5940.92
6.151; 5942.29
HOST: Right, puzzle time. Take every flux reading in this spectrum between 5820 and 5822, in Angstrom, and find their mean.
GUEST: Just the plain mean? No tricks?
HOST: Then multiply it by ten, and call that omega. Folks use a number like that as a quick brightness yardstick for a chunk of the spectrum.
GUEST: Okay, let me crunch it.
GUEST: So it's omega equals 67.6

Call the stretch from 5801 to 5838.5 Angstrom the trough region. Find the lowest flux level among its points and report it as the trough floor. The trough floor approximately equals 6.433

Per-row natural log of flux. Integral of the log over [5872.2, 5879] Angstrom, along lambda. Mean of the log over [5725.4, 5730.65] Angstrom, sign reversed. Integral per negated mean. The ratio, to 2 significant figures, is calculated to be -6.3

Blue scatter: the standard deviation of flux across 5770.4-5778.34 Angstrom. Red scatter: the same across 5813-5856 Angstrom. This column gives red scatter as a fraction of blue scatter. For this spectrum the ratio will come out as 2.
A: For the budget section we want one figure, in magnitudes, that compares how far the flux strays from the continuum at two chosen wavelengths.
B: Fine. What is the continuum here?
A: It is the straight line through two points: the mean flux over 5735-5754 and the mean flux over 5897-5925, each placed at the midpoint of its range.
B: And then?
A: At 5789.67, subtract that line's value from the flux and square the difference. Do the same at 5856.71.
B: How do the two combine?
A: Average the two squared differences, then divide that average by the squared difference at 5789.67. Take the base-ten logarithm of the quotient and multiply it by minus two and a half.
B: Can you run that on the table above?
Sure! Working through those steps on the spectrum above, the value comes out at 0.0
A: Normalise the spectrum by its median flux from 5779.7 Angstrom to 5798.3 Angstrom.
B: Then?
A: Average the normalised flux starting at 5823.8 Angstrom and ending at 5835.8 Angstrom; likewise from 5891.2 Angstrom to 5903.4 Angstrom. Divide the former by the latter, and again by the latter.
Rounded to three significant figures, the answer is 4.30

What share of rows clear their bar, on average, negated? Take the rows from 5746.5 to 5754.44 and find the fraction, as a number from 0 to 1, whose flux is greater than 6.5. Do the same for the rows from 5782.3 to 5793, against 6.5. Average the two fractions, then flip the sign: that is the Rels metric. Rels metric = -1.0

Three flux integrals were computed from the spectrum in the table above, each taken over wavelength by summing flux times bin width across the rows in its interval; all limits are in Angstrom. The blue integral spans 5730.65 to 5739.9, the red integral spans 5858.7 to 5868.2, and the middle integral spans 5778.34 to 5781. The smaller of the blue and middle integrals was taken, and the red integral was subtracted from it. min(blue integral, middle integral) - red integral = -39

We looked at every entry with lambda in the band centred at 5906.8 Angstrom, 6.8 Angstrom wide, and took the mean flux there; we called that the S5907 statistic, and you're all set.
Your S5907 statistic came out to 5.0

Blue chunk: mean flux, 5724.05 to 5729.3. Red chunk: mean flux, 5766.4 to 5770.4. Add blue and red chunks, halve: 6.47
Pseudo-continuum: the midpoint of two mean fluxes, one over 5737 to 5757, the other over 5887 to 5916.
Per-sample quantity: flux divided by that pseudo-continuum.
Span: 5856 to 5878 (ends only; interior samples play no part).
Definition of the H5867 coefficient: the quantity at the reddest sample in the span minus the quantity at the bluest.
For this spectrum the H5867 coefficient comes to -0.15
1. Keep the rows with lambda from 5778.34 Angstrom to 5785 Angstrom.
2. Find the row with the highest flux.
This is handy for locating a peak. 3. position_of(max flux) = 5784.34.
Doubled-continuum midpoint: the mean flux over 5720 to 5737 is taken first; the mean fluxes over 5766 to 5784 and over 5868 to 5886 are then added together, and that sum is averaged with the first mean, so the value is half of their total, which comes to 8.99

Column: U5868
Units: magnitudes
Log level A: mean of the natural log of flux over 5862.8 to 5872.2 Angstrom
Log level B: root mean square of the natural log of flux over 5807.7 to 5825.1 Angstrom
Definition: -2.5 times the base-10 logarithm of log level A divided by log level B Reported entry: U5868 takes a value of 0.10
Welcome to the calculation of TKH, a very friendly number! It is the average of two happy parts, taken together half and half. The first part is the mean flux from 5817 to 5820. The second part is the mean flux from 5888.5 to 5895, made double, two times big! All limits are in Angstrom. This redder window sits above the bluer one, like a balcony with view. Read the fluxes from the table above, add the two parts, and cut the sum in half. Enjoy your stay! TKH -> 6.3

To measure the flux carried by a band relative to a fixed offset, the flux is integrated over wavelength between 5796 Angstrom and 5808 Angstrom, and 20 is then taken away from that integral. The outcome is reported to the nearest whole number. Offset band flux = 65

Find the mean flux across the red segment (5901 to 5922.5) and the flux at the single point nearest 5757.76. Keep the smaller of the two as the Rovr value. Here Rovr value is 5.1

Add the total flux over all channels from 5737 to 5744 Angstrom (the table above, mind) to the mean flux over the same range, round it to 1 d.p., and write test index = 40.0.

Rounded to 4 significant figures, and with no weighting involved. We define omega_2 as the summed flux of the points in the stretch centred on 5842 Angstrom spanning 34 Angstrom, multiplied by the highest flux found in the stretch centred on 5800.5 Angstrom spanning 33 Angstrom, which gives 1180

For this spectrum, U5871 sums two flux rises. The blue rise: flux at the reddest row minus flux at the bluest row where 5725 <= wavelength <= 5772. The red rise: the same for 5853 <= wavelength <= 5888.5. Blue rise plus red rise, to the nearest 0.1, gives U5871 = -2.5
